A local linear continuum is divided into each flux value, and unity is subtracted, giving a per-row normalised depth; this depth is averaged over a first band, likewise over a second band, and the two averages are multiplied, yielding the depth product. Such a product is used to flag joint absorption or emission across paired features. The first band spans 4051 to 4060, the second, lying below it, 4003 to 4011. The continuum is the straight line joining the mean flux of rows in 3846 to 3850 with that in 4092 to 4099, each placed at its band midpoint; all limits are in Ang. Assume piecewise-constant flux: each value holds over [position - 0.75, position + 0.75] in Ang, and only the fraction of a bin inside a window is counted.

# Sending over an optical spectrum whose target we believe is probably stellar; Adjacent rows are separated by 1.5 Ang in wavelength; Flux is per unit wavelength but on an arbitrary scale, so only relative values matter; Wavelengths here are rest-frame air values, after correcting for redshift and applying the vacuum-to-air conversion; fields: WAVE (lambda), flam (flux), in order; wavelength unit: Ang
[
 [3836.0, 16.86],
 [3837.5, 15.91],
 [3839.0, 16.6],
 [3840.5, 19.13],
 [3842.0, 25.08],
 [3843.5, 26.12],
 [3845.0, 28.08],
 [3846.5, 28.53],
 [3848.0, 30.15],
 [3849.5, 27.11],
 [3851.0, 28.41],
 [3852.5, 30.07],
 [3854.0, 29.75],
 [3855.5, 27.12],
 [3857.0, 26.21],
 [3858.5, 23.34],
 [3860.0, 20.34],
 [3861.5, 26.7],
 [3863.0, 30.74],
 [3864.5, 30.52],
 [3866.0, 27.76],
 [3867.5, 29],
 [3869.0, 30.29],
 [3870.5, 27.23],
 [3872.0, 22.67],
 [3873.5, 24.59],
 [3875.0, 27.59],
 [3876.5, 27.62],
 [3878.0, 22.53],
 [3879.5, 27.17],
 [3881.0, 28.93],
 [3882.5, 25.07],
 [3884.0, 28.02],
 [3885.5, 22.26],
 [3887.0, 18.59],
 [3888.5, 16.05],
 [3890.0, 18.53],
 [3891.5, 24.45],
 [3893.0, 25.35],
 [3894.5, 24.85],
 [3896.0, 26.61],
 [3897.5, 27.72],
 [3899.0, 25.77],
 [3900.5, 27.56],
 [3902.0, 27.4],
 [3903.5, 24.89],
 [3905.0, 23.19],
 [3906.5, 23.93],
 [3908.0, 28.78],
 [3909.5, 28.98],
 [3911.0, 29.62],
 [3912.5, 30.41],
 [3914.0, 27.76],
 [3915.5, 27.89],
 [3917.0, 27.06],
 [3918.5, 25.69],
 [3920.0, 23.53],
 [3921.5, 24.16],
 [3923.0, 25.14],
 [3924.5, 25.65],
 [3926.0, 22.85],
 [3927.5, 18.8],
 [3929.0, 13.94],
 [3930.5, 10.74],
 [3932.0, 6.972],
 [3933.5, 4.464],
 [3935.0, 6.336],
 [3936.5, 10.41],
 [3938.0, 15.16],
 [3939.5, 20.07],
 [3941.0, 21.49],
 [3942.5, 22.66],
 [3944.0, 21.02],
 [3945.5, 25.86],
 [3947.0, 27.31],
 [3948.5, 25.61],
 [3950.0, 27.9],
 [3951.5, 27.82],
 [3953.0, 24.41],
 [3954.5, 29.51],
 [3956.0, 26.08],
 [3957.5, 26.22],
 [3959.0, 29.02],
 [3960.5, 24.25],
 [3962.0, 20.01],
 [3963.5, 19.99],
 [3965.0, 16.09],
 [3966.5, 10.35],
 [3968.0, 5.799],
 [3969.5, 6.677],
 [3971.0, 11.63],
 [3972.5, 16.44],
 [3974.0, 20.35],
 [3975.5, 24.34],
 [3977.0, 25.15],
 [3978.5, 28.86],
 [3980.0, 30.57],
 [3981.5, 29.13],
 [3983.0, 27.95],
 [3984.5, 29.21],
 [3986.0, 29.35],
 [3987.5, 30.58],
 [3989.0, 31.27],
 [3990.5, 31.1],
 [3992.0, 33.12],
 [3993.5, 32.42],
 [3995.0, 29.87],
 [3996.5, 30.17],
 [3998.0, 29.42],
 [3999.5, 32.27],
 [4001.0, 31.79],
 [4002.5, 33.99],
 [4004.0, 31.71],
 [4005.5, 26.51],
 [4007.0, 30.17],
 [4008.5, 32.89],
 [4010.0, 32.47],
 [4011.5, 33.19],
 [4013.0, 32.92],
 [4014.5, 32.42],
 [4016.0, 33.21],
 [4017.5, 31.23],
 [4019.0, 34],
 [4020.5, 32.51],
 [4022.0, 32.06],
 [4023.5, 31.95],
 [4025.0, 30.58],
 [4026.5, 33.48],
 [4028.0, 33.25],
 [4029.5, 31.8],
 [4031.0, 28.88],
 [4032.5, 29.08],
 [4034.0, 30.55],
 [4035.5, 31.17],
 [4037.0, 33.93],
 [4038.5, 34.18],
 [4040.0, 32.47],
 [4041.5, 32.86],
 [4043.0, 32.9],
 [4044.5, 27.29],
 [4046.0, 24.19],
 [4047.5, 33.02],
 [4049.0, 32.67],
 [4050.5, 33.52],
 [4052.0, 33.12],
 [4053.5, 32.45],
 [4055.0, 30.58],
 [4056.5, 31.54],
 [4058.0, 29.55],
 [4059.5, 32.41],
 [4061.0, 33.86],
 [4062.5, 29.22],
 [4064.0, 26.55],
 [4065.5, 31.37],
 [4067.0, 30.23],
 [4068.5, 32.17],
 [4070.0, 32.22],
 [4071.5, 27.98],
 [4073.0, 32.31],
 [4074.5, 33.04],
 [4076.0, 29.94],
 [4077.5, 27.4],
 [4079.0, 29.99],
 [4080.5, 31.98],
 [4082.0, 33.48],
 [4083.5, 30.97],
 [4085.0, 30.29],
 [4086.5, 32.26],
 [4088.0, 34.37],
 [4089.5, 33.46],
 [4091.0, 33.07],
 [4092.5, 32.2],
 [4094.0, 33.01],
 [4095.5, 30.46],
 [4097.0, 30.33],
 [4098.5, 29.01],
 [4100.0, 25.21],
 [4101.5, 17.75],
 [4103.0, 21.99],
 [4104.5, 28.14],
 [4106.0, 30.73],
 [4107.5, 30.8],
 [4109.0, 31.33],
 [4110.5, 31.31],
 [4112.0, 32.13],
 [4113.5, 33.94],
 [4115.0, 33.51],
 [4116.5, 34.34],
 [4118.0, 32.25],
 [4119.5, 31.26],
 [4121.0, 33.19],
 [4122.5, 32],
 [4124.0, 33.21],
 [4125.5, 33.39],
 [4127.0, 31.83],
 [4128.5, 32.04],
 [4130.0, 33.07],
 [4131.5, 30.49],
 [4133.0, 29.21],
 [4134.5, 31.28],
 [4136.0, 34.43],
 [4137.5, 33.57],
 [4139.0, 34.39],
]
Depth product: 0.001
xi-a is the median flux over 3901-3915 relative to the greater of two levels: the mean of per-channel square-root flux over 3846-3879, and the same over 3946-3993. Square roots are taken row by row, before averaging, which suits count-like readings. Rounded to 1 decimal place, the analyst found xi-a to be 5.3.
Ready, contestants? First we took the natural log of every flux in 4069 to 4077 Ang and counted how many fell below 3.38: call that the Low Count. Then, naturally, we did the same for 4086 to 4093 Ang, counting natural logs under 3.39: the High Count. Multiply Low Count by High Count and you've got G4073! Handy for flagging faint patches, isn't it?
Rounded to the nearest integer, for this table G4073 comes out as 0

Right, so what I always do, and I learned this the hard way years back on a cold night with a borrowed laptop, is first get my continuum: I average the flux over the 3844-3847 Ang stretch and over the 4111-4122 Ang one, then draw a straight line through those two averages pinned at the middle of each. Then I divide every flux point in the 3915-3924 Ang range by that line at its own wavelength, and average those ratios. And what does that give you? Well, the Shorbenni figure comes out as 0.87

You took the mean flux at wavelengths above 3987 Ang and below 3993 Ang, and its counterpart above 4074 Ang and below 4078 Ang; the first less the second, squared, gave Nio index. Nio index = 2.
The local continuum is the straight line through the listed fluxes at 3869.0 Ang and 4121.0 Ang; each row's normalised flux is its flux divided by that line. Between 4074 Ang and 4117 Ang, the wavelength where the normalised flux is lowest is 4101.5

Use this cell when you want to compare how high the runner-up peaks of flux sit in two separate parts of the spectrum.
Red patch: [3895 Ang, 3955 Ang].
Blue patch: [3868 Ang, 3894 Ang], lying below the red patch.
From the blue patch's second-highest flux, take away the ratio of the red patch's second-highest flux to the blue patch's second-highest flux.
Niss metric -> 27.9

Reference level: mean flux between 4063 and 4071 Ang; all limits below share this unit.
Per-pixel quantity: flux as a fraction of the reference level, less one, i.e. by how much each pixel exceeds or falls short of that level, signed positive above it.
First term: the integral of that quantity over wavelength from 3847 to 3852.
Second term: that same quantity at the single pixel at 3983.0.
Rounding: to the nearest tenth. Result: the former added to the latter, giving -0.4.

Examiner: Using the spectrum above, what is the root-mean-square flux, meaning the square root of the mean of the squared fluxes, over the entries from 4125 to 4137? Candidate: 32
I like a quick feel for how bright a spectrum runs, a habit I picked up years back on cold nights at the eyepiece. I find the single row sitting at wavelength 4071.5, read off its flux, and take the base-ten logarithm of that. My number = 1.45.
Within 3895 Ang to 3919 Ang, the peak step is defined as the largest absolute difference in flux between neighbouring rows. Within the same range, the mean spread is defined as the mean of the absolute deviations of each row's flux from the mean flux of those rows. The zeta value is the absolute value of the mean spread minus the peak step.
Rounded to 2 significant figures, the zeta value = 3.3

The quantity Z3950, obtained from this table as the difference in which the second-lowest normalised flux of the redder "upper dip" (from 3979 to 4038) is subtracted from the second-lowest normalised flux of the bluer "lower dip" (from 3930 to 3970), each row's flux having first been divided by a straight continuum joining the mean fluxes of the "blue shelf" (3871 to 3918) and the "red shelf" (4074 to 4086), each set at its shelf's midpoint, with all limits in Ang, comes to -0.77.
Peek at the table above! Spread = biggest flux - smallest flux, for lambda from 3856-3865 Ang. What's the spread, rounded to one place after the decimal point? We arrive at 10.4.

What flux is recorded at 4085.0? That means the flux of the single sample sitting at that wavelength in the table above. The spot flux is 30.29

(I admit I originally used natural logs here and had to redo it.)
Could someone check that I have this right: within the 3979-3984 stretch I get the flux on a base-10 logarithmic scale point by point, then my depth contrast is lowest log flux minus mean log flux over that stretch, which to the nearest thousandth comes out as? -0.019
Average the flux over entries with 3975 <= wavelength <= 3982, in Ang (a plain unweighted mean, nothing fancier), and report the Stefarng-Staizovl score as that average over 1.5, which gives 18.4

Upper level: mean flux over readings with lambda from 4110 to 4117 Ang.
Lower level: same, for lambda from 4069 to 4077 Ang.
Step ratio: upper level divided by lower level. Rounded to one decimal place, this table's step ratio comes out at 1.1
